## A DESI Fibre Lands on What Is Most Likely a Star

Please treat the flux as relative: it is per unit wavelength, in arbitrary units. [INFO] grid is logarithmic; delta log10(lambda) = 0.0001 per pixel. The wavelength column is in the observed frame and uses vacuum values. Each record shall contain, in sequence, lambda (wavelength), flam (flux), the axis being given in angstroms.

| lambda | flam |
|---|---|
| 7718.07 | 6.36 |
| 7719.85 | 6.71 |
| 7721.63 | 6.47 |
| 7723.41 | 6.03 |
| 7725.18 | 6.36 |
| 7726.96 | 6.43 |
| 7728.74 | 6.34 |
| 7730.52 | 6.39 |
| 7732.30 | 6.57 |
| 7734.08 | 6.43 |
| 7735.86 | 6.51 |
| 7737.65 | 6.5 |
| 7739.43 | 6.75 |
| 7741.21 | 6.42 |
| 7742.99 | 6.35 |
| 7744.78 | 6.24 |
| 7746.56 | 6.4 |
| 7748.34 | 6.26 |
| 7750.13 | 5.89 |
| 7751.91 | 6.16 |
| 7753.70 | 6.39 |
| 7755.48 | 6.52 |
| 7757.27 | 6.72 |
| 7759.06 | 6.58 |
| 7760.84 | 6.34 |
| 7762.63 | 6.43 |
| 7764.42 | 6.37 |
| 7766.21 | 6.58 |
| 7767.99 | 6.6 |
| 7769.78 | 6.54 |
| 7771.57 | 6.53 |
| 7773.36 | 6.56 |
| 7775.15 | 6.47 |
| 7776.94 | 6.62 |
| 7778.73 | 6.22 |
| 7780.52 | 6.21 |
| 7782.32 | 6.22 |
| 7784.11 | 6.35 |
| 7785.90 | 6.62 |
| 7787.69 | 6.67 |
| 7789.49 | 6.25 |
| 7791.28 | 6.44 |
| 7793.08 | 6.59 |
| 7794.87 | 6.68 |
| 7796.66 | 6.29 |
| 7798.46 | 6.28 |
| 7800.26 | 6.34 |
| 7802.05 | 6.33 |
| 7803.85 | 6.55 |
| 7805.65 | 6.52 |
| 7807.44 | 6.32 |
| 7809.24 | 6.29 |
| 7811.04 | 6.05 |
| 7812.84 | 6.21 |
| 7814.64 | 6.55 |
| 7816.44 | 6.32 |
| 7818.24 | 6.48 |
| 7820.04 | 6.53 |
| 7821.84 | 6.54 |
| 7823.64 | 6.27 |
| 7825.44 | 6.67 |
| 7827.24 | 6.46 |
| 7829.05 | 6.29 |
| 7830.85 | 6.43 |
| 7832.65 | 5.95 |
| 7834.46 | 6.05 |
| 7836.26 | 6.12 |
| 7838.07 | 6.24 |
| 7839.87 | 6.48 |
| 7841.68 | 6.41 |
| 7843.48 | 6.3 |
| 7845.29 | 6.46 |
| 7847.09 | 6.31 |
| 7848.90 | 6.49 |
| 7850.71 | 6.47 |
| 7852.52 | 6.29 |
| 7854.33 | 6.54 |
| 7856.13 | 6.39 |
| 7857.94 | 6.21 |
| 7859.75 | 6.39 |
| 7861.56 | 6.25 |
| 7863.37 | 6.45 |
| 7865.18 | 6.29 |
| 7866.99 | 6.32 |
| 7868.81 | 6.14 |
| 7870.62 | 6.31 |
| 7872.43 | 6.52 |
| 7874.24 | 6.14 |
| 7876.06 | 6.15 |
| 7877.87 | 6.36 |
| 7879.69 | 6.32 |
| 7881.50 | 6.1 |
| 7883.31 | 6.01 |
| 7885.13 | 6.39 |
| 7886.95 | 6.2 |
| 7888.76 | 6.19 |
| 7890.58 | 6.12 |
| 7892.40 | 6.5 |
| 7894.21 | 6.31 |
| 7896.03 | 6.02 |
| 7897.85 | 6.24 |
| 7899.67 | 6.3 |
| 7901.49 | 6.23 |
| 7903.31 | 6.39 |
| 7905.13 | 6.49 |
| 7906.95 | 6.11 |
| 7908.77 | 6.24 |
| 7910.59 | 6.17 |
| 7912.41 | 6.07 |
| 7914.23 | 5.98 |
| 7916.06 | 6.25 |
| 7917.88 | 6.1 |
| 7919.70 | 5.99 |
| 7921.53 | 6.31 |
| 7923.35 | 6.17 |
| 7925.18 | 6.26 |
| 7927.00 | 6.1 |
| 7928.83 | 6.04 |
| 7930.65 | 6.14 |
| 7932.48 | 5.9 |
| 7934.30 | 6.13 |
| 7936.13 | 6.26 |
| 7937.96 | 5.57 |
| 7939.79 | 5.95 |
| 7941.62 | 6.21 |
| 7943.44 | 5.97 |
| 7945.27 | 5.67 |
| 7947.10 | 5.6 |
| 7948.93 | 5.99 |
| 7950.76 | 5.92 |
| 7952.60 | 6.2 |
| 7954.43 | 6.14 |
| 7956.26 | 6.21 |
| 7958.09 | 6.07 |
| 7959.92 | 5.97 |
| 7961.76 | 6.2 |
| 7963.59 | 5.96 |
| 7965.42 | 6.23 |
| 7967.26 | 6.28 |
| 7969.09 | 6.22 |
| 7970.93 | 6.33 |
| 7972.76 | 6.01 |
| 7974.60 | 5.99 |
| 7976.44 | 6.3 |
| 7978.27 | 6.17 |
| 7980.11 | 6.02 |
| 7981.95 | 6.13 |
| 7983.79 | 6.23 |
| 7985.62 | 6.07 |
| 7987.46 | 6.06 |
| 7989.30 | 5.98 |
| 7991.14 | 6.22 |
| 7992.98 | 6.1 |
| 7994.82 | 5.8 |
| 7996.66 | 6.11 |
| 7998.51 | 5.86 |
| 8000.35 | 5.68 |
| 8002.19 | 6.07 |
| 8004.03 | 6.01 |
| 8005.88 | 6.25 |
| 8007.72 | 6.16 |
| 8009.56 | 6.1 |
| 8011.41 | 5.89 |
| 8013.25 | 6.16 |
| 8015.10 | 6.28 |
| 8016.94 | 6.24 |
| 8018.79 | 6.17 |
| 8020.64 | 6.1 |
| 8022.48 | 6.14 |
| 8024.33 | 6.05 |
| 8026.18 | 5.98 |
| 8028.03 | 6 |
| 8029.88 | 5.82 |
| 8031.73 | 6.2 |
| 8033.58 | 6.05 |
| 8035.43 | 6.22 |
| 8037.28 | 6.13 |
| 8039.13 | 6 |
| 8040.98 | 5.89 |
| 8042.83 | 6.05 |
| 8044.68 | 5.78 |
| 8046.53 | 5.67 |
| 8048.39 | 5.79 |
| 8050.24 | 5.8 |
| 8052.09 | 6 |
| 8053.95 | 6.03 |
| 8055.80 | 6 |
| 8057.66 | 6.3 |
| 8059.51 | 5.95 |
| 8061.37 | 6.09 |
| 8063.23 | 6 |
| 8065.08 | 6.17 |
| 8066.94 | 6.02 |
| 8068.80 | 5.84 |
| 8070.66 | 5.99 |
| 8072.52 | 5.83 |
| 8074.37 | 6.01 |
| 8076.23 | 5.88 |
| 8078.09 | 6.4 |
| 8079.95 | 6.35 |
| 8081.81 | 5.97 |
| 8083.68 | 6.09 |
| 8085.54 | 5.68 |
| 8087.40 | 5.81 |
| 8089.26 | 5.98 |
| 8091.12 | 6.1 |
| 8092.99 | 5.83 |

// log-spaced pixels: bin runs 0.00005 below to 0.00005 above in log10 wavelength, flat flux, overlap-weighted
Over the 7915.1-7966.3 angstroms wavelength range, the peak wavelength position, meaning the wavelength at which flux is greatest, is 7921.53 angstroms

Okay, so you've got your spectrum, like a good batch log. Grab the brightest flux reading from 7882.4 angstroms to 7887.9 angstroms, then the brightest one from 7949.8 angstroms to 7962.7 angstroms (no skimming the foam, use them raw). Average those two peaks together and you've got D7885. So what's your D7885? 6.30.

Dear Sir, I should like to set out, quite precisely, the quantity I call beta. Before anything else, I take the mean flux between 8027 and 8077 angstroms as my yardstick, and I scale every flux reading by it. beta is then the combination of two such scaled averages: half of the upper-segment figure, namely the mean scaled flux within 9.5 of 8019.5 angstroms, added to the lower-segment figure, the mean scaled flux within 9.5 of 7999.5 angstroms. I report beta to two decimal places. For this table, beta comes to 1.52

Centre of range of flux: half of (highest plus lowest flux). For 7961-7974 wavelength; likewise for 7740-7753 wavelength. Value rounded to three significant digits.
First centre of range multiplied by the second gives 37.8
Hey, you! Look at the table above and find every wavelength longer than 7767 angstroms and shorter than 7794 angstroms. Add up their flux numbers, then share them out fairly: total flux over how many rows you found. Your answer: 6.46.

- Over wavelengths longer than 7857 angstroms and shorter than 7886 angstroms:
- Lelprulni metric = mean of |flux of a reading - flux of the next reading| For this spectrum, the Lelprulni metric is 0.173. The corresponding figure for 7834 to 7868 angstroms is 0.144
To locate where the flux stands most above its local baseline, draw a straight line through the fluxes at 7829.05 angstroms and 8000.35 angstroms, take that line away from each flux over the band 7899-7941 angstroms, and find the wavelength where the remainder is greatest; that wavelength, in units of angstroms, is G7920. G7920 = 7905.13 angstroms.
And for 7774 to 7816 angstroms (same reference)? 7794.87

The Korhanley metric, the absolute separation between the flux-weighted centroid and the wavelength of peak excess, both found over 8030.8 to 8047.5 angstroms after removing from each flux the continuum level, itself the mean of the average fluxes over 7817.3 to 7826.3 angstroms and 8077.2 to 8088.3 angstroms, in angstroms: 6.3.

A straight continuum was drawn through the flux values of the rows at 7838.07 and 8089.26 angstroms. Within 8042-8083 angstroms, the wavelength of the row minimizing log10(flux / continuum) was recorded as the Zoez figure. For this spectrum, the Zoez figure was 8046.53 angstroms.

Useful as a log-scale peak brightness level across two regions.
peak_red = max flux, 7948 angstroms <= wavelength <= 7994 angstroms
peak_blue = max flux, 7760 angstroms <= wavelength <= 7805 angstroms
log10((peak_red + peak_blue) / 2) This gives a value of 0.813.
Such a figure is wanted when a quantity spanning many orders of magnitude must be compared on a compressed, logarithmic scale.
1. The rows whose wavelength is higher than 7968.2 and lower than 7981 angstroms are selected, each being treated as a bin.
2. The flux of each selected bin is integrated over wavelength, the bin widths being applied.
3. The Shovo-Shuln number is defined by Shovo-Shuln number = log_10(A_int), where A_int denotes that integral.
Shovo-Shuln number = 1.90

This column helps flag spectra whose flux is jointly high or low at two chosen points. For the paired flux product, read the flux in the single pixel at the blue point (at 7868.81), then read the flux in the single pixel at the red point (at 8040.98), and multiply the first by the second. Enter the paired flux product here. 36.2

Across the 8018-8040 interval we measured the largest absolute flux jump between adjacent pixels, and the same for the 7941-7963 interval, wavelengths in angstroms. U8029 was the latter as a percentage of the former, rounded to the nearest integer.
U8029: 103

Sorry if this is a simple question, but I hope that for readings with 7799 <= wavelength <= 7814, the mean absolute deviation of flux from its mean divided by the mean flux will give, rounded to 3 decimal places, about 0.017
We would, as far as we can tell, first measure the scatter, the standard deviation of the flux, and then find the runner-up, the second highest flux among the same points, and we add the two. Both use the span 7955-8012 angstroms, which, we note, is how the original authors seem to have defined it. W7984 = 6.45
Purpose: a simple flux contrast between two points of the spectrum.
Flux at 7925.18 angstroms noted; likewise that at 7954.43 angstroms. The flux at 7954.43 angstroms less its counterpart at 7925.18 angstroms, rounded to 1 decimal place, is -0.1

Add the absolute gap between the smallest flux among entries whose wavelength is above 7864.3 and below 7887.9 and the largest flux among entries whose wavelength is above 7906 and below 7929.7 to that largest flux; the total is 6.6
